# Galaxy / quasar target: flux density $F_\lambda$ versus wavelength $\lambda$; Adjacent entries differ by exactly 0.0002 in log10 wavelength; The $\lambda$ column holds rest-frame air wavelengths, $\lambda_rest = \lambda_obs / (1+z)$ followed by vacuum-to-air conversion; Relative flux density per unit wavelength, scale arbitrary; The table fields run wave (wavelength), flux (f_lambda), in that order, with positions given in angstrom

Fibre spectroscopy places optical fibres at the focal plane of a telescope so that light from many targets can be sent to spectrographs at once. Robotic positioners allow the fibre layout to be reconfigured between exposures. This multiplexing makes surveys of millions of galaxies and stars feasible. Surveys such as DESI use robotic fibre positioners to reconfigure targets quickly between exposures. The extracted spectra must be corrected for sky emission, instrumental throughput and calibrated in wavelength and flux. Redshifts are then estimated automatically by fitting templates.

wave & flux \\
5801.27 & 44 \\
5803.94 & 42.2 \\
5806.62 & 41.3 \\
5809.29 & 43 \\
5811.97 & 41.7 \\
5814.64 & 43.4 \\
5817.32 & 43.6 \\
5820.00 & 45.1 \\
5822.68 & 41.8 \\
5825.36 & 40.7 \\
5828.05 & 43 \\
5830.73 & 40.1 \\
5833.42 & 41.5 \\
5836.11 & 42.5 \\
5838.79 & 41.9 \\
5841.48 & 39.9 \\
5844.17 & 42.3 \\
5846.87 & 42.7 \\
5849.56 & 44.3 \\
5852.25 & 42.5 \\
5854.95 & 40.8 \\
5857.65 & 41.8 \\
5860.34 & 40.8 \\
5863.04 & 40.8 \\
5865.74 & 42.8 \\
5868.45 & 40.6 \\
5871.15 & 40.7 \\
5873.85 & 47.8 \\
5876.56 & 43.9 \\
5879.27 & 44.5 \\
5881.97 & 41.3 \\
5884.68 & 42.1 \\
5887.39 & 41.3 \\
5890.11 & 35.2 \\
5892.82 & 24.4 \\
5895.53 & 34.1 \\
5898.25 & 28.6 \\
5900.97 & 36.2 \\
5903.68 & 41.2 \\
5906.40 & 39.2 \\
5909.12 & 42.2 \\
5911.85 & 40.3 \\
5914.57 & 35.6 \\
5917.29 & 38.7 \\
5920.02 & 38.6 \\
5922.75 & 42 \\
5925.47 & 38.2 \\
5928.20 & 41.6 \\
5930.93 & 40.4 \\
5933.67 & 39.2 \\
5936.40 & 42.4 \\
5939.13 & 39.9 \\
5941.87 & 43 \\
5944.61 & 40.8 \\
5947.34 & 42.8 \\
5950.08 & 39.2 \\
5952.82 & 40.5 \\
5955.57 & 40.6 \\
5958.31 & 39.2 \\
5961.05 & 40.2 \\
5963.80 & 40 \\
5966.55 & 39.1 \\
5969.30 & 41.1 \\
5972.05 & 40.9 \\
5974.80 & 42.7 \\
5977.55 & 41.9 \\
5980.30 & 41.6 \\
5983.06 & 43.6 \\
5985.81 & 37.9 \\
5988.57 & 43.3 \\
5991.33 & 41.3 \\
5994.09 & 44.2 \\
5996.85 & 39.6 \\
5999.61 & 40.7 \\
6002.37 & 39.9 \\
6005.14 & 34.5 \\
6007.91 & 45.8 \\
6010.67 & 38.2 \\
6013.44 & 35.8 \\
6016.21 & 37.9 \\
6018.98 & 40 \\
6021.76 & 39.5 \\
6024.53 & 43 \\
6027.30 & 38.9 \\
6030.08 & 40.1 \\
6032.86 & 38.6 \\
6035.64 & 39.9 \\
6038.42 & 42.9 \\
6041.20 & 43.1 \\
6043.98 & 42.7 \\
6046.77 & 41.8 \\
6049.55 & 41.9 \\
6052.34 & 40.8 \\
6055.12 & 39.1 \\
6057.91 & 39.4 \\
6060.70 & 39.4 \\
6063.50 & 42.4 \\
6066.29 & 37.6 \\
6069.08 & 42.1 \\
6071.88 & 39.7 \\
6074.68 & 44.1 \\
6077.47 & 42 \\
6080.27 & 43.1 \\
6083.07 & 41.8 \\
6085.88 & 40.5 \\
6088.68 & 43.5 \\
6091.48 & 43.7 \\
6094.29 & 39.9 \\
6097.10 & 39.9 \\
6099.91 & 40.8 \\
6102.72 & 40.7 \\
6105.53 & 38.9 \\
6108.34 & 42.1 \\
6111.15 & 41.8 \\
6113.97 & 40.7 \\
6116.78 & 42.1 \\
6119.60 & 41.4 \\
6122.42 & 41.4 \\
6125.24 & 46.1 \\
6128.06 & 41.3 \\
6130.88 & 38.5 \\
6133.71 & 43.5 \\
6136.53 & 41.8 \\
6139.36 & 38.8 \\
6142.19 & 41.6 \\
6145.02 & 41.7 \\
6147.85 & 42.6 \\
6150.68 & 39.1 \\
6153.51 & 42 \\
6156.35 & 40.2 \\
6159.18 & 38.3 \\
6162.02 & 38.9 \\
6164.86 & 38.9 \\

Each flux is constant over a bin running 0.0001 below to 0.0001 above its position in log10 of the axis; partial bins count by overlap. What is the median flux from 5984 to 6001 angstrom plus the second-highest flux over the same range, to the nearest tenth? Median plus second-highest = 84.3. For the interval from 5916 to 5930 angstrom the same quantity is 80.3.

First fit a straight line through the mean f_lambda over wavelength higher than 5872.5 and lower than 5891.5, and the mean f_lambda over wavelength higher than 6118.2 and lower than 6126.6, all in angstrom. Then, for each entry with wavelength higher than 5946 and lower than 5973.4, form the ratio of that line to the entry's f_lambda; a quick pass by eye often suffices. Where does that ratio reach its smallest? 5947.34 angstrom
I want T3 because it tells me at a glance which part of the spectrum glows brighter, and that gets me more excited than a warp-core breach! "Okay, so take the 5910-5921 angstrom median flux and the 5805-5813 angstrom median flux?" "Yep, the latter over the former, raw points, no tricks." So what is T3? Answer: 1.08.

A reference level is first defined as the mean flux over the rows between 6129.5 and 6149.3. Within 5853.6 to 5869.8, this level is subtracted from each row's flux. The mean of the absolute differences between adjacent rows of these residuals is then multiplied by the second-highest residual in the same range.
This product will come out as 0.7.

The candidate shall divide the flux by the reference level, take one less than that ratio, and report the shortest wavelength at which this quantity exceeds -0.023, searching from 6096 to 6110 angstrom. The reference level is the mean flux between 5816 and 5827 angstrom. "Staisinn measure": 6108.34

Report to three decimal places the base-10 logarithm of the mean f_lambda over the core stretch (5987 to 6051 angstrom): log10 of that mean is 1.608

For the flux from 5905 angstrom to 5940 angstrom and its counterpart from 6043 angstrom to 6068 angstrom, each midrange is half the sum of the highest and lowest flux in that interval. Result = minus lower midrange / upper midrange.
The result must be -0.97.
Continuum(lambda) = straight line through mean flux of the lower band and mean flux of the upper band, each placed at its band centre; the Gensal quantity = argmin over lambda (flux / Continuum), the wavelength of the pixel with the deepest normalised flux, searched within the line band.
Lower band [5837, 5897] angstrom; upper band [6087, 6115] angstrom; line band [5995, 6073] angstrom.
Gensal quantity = 6005.14 angstrom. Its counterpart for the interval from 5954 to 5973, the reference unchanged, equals 5966.55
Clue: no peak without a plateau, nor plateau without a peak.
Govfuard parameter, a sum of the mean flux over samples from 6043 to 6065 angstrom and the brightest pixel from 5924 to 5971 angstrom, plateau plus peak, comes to 83.9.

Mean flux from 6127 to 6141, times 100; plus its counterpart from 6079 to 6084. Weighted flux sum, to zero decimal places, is 4120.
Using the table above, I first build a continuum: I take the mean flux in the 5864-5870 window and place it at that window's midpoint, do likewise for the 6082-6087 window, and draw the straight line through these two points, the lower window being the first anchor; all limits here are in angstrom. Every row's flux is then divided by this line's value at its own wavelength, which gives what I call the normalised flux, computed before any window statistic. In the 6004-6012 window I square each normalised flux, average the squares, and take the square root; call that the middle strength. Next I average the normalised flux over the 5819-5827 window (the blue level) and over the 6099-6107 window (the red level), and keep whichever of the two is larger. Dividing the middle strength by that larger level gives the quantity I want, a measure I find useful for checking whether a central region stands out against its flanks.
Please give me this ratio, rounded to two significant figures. 0.95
